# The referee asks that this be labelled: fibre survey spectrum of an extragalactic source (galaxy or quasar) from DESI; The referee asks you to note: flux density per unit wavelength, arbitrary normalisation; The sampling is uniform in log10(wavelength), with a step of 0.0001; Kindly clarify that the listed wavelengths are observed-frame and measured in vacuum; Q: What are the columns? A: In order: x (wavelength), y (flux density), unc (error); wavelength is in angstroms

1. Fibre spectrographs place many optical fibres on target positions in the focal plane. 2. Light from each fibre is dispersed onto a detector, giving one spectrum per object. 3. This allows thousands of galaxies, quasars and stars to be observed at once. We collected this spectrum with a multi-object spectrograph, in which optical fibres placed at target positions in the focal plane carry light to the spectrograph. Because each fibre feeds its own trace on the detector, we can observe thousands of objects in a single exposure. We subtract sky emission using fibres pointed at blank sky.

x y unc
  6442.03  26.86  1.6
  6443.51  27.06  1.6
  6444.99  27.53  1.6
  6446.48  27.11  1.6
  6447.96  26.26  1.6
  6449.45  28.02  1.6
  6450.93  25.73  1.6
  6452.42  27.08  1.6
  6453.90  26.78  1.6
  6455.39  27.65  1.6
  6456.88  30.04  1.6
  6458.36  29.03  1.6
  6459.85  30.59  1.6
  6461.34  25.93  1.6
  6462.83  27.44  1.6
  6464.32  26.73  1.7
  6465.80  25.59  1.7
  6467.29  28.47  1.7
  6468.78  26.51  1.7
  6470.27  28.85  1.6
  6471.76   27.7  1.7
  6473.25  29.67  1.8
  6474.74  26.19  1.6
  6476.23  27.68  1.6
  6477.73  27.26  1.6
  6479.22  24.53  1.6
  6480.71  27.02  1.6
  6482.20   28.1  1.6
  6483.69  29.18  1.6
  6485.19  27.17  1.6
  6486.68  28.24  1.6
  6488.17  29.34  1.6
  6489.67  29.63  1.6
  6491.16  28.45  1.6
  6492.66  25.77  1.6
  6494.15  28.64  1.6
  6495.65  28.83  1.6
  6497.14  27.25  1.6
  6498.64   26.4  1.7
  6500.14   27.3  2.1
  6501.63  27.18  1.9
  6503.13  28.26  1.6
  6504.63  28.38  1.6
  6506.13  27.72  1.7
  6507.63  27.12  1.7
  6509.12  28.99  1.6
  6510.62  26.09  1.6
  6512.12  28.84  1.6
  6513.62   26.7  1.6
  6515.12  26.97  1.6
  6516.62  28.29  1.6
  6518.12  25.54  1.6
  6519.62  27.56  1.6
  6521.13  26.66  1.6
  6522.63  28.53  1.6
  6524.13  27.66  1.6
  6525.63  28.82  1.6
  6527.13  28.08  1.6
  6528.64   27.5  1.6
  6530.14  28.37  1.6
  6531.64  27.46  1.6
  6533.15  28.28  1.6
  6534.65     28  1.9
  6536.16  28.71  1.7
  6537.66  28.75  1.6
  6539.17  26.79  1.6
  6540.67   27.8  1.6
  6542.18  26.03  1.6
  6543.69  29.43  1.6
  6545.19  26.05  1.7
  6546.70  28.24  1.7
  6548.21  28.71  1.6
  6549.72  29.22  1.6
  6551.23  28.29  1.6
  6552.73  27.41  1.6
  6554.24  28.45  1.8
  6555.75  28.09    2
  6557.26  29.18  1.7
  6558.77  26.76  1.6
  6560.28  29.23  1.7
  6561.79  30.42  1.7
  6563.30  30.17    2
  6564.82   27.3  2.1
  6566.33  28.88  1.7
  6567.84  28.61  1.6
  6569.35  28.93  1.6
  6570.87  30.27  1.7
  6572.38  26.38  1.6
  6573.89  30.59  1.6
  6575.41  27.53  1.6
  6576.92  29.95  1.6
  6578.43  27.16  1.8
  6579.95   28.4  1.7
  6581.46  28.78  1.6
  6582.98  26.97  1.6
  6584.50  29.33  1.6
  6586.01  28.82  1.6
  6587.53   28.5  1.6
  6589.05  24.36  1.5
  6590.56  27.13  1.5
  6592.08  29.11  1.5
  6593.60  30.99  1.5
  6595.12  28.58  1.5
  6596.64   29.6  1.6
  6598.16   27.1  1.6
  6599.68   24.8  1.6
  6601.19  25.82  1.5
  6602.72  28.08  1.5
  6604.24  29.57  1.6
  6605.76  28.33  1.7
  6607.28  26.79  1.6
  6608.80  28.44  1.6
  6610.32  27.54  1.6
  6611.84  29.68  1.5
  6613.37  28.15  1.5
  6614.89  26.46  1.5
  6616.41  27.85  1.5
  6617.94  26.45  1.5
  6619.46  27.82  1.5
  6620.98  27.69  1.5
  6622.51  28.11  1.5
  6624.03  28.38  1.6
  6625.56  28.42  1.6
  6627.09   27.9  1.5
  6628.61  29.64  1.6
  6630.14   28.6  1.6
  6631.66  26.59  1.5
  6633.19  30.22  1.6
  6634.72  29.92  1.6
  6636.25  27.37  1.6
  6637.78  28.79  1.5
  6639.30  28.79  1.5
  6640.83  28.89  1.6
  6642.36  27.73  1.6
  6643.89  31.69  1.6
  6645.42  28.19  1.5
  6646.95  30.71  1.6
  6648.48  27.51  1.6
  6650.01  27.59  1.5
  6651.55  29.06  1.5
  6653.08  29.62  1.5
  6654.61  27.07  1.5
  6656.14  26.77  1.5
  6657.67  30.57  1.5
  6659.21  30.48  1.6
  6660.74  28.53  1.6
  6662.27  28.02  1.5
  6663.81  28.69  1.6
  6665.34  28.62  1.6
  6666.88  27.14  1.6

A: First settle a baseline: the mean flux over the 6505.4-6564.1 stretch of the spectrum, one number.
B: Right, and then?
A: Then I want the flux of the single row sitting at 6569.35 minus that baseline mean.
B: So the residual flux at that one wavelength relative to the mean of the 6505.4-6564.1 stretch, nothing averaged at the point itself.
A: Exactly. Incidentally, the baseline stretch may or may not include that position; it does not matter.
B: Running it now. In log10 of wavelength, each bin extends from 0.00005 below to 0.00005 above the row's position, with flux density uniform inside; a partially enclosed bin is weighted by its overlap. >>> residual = 1.0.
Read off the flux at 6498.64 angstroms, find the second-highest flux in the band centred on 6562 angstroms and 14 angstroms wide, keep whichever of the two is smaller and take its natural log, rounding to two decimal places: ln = 3.27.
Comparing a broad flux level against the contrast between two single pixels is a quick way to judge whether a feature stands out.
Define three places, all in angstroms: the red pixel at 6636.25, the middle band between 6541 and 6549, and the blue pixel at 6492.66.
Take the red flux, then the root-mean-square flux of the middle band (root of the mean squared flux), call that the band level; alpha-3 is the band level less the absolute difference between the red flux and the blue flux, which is 26.1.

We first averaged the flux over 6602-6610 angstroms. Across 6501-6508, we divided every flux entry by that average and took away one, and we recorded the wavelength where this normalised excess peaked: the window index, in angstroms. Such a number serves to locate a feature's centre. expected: 6504.63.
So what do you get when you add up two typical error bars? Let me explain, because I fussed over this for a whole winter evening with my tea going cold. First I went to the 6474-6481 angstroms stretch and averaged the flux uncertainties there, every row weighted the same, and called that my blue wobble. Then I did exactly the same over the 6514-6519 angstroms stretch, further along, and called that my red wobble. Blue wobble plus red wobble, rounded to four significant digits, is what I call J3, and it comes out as 3.200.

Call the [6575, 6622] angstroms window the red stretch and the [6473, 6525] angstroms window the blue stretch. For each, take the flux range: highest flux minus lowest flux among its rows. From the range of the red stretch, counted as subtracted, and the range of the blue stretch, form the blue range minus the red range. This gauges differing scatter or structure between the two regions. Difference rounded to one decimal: -1.5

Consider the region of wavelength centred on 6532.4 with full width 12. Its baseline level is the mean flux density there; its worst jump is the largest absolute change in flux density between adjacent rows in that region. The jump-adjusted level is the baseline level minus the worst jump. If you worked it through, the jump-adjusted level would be 27.2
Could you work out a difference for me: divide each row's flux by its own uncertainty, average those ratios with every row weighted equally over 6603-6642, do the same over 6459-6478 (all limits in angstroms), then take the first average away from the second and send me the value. -1.5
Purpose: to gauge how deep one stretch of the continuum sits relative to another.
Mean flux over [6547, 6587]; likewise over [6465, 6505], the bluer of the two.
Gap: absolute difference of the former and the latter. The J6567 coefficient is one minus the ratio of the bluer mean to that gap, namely -29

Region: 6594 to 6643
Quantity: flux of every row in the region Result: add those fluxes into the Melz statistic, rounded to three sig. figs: 898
